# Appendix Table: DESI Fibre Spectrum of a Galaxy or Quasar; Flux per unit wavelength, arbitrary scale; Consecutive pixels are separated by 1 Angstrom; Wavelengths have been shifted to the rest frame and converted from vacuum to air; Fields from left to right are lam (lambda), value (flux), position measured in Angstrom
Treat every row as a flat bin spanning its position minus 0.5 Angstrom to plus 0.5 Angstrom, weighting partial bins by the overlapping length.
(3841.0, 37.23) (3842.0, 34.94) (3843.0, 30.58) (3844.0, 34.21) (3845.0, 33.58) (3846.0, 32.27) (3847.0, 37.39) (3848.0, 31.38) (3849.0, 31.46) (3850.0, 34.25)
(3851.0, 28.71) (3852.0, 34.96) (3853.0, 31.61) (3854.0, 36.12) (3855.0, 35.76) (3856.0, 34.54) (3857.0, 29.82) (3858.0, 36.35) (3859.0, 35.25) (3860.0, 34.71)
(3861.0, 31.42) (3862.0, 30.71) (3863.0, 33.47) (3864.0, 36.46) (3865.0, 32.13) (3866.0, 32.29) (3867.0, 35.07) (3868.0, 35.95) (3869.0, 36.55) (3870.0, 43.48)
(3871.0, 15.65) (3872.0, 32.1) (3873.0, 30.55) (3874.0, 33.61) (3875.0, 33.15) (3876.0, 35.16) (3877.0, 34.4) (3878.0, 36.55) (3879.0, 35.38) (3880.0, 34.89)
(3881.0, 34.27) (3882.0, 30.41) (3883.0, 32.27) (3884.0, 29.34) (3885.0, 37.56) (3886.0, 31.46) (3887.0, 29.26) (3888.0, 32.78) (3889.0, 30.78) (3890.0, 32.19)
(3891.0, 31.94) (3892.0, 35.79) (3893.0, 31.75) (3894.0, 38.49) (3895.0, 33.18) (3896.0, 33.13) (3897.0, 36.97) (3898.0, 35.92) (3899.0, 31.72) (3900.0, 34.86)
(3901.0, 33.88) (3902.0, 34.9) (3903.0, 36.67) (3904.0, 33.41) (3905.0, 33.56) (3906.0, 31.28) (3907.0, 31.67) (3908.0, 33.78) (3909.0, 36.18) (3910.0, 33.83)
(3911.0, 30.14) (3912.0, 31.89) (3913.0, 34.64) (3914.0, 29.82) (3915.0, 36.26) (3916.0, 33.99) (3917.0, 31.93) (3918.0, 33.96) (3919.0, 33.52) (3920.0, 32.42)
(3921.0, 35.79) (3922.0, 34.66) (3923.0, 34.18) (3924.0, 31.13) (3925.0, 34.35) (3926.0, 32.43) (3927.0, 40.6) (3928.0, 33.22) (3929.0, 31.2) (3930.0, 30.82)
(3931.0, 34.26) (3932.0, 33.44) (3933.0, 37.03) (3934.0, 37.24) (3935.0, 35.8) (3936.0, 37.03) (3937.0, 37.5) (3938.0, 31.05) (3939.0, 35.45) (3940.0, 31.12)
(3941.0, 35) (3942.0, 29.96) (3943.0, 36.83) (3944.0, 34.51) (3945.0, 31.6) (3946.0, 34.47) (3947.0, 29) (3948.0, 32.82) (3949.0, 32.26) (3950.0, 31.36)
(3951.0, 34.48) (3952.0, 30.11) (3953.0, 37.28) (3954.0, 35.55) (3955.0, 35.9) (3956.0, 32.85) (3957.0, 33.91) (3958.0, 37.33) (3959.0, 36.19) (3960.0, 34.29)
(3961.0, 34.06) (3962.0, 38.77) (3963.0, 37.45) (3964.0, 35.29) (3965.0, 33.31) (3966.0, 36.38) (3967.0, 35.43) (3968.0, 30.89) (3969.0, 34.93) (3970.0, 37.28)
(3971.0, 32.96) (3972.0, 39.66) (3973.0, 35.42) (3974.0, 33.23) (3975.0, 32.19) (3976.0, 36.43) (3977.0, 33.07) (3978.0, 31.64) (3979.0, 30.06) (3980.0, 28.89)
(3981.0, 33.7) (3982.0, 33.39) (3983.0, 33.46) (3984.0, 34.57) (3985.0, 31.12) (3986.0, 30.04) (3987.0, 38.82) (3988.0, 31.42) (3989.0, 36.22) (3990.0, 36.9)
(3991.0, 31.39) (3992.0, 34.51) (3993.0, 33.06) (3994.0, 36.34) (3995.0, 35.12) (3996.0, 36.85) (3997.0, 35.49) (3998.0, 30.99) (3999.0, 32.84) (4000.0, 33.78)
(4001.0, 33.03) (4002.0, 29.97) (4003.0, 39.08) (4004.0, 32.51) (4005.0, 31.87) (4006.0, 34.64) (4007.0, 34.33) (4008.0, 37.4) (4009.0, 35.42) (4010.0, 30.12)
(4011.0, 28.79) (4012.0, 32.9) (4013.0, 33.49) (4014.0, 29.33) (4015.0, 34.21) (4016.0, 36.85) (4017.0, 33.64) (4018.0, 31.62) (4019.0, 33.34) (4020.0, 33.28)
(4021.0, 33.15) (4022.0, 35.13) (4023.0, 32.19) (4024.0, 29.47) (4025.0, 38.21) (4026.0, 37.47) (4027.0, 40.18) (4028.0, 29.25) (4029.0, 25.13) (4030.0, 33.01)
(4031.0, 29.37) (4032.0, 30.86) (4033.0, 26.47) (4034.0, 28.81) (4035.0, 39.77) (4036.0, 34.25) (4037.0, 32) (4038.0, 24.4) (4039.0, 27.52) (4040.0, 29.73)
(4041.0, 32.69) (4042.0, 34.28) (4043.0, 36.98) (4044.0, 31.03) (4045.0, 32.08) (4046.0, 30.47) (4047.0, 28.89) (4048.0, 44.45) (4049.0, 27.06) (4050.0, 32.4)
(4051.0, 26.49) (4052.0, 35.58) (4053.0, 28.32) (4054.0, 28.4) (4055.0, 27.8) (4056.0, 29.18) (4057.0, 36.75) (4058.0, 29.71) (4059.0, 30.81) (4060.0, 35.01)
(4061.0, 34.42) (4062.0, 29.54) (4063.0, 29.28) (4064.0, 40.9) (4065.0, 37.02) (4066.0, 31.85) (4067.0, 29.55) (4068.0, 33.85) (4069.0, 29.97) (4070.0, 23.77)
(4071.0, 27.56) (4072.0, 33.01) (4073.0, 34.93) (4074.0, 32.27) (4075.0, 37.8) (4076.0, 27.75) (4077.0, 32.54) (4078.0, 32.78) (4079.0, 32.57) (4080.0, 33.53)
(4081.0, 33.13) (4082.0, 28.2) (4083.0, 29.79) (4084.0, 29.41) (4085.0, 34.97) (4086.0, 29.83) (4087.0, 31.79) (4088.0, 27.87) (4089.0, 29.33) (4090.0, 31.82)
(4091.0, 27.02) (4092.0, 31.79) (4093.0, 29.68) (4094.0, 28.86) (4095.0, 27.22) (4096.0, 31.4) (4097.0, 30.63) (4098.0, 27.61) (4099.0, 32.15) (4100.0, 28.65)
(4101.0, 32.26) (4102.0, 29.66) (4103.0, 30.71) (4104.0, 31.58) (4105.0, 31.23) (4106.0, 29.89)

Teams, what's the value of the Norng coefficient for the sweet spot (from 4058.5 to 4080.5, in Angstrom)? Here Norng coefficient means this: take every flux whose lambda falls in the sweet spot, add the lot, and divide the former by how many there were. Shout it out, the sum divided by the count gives 32.3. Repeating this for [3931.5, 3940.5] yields 35.1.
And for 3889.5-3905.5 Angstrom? 34.3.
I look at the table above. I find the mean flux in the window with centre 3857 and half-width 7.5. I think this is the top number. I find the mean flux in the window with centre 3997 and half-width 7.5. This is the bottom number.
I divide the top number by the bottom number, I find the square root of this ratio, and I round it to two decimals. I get 0.99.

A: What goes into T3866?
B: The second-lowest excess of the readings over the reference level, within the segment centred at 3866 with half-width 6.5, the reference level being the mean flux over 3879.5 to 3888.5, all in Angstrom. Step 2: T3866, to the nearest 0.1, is -1.8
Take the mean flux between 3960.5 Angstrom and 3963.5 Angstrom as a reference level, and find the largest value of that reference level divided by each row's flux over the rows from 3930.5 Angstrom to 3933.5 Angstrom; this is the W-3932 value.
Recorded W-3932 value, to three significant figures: 1.10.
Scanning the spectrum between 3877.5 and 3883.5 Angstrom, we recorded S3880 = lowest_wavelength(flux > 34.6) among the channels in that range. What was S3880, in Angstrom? 3878.0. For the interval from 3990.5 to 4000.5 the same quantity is 3994.0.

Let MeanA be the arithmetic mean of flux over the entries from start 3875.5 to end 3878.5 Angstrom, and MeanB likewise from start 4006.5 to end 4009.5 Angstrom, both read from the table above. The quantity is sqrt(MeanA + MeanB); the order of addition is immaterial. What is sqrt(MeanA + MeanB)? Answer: 8.43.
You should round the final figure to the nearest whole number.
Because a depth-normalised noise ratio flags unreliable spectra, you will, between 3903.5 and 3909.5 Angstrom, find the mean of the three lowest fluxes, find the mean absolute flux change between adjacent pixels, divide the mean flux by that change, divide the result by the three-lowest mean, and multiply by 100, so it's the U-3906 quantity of 71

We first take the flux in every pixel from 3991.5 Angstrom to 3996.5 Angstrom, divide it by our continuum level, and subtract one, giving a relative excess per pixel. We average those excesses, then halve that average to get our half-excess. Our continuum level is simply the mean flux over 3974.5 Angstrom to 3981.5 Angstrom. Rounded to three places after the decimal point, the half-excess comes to 0.045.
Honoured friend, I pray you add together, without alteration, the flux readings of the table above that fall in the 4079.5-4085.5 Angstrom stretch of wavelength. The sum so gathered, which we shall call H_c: 189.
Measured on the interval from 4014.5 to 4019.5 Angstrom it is 170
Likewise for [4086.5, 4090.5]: 121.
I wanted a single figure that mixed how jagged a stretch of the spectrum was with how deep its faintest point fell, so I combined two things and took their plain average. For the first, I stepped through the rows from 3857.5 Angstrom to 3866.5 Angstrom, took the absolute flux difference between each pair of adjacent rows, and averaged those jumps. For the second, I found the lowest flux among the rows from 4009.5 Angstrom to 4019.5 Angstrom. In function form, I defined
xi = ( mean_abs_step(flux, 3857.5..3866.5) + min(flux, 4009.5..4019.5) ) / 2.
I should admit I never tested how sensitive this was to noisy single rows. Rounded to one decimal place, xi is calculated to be 15.4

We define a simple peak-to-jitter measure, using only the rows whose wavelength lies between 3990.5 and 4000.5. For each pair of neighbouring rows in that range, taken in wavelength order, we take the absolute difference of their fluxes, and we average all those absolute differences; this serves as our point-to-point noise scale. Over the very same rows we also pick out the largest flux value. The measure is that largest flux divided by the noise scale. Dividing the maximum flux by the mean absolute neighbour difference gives 17.1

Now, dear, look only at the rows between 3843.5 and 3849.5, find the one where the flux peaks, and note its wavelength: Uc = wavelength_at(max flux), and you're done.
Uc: 3847.0 Angstrom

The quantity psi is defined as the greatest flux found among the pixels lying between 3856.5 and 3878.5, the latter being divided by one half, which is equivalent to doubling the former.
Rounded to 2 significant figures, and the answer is 87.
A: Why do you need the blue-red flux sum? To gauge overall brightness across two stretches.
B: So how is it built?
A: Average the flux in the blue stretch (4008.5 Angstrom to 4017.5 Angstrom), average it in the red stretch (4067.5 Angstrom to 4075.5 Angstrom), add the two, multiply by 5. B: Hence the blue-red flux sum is 322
